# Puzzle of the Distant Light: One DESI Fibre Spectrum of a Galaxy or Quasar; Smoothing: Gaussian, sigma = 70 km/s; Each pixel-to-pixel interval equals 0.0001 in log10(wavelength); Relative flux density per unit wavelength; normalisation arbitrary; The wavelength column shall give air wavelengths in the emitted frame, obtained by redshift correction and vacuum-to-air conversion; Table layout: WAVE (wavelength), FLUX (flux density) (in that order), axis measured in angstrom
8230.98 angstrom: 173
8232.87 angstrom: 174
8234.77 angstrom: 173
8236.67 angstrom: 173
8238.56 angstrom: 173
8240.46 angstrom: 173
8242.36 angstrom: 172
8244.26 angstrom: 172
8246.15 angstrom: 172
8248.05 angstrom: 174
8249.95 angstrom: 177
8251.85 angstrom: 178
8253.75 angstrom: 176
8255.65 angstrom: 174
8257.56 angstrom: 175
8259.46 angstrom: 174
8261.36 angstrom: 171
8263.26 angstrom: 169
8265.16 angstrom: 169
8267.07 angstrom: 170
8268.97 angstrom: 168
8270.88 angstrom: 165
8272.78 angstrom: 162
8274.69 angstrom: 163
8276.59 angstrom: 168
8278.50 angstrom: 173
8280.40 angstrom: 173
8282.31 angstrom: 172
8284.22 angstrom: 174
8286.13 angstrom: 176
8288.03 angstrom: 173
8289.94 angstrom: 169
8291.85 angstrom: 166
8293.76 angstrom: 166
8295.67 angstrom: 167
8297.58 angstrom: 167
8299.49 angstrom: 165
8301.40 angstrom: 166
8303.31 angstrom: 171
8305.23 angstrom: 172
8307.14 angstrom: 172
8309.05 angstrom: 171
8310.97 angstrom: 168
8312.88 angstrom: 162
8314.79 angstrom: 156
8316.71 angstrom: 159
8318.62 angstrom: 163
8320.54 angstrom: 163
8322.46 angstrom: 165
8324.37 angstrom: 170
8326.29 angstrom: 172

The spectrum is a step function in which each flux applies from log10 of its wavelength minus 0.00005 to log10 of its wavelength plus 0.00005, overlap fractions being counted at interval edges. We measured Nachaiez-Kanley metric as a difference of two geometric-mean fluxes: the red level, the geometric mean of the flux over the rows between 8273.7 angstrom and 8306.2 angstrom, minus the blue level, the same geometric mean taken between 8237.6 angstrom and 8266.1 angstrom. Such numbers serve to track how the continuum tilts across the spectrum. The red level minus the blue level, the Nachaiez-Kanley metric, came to -3.8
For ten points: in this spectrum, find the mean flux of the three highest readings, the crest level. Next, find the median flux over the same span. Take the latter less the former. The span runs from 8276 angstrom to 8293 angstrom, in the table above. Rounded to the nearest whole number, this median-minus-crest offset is -1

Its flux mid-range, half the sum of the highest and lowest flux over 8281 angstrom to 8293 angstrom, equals 171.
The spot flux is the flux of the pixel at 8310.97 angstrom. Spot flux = 168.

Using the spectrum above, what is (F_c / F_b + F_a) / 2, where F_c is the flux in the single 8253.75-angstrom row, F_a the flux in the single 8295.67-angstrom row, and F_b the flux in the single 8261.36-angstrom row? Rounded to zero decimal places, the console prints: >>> 84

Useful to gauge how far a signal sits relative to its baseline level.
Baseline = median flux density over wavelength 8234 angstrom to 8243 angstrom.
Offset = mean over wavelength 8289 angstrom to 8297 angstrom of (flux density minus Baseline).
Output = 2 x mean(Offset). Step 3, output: -12.0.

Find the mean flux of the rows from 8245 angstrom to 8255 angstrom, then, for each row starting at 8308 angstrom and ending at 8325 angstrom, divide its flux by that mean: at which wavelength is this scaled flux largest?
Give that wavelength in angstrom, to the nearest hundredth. 8309.05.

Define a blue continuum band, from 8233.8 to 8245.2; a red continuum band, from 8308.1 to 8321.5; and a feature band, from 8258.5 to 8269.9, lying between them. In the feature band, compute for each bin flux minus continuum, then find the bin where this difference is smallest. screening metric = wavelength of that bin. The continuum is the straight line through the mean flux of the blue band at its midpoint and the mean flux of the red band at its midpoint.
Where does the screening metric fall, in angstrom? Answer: 8268.97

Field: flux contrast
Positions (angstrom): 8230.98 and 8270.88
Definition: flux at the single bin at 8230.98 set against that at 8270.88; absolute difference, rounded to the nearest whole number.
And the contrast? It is 8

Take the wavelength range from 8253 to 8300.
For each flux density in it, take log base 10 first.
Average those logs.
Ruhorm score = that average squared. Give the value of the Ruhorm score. 4.972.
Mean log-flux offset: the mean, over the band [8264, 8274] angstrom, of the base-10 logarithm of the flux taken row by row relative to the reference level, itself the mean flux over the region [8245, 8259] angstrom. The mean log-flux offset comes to -0.021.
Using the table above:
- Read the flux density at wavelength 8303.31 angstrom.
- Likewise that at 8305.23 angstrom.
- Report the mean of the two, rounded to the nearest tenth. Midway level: 171.5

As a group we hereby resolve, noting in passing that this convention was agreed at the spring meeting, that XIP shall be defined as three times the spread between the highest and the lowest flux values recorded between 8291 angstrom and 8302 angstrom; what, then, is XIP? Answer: 6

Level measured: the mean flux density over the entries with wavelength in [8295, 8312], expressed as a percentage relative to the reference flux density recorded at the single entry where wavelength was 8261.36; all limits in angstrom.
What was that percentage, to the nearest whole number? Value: 99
